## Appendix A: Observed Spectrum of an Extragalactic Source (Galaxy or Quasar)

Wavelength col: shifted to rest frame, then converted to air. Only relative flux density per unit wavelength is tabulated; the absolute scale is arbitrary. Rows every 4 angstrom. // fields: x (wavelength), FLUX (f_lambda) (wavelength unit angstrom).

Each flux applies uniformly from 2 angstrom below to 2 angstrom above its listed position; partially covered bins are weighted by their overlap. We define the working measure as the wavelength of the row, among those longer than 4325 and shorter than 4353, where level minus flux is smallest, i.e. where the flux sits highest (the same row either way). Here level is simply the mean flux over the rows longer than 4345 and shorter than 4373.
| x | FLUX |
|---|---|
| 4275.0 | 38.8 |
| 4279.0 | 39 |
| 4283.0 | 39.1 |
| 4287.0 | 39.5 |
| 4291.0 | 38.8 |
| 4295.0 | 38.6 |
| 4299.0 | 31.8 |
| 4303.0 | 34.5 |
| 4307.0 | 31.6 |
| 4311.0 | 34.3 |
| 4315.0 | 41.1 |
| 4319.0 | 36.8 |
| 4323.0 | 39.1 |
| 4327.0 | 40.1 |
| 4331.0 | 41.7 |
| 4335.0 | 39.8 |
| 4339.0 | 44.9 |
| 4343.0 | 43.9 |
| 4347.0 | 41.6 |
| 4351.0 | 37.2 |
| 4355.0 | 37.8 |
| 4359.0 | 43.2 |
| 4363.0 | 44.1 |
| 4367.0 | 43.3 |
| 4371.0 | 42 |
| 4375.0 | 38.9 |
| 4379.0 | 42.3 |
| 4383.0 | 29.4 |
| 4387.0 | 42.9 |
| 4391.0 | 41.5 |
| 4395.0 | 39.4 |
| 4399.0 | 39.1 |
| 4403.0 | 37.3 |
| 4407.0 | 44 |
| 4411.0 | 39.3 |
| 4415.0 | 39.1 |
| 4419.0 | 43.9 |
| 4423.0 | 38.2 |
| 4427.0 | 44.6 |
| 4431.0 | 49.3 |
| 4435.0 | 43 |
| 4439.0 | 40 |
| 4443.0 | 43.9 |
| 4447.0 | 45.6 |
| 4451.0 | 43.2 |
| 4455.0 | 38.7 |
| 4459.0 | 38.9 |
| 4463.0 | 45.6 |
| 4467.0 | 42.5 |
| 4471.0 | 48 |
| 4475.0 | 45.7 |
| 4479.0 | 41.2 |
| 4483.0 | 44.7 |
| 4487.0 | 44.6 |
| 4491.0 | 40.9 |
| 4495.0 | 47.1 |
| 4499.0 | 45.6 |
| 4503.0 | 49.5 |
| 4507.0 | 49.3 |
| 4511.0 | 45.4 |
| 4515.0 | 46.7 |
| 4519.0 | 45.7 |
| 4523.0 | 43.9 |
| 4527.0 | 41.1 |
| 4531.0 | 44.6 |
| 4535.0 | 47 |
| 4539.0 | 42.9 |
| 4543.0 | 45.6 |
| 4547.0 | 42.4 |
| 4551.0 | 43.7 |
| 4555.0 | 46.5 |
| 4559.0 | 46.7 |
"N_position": 4339.0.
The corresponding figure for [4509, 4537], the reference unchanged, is 4535.0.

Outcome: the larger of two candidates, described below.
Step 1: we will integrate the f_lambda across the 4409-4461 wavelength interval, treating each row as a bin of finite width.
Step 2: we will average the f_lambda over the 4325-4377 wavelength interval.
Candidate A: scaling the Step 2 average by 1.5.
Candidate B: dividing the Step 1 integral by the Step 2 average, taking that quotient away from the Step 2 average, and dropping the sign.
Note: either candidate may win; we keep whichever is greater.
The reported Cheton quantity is 62.1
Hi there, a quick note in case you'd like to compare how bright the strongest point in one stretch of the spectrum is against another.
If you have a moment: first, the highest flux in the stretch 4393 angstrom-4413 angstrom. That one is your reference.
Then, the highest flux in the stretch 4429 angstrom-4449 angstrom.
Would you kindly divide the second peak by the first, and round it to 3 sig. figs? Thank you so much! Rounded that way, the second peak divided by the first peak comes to 1.12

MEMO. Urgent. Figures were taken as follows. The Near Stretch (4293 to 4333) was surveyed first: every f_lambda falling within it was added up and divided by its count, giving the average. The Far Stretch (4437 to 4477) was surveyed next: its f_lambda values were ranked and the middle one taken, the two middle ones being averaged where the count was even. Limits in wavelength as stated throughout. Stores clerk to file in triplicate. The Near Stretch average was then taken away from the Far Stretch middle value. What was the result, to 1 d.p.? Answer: 6.6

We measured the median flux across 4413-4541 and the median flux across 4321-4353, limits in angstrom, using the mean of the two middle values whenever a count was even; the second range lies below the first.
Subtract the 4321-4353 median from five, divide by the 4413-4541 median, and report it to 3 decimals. -0.804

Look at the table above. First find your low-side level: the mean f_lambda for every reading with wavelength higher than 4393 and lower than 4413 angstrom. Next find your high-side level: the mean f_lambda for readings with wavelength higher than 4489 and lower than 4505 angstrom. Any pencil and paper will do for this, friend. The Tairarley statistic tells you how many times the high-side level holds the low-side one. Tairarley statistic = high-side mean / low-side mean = 1.15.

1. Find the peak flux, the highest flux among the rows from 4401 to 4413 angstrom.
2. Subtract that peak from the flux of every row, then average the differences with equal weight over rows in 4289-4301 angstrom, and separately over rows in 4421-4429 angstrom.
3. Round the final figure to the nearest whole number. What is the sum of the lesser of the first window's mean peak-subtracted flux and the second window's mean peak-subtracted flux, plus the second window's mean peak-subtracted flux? -10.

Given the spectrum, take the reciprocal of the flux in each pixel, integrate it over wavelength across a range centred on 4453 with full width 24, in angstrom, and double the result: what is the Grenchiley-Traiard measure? 1.1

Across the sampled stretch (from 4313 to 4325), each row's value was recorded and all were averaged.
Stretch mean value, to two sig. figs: 39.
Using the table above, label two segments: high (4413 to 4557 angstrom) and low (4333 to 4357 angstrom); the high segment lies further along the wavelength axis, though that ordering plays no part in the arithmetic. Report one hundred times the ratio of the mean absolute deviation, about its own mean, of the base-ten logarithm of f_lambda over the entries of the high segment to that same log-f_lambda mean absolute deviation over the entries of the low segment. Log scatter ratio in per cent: 85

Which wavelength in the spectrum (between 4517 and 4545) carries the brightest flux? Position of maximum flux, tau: 4535.0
